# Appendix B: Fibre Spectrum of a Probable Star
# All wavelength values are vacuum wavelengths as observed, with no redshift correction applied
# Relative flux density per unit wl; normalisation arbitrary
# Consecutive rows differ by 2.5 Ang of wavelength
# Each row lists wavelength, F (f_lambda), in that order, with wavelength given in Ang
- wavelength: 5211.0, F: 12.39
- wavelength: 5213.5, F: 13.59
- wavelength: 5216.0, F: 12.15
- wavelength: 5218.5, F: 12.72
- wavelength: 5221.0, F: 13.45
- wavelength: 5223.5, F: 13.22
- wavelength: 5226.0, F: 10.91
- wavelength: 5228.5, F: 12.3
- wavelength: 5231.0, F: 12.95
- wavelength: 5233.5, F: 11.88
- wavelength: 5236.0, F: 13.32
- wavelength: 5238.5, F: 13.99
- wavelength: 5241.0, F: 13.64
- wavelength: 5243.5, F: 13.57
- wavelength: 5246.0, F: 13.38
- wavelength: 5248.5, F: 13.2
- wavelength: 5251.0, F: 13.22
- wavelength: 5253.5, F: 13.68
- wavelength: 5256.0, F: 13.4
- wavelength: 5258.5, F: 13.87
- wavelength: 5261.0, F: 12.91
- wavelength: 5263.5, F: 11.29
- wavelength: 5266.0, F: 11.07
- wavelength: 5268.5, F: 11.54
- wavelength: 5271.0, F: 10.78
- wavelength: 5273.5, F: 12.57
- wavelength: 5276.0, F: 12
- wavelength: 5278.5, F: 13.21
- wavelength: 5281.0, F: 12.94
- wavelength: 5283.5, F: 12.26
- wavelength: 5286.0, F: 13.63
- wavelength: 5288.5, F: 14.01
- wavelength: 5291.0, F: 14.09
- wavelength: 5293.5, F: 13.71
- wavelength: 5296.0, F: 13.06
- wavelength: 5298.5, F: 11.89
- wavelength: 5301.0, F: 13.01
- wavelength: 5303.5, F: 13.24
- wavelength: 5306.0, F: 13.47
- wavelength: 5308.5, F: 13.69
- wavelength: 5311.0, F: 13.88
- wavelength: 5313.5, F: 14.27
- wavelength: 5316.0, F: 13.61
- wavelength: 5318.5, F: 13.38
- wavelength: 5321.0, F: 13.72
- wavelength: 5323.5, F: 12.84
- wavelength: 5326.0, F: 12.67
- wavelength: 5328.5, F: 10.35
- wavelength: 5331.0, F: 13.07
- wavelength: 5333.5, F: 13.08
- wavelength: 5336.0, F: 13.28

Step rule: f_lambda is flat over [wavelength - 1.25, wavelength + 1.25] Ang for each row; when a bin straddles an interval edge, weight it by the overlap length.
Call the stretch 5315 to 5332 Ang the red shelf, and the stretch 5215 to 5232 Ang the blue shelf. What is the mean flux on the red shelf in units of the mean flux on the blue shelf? 1.02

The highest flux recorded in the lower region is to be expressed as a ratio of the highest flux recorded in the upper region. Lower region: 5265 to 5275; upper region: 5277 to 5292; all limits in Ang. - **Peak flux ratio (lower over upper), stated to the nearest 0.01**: 0.89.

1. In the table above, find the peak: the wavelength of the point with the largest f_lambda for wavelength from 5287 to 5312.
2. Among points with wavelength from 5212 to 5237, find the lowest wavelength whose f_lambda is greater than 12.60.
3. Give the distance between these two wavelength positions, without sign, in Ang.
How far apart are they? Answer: 77.5 Ang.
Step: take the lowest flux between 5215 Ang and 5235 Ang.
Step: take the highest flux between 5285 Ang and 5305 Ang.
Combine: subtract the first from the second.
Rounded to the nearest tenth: 3.2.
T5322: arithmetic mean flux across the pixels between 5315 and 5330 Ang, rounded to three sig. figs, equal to 12.8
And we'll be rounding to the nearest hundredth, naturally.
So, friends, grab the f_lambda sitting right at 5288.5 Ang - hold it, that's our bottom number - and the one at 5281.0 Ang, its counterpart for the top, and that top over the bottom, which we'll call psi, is 0.92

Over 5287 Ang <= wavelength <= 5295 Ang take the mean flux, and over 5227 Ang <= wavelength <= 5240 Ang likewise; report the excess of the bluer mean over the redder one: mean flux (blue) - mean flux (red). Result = -1.0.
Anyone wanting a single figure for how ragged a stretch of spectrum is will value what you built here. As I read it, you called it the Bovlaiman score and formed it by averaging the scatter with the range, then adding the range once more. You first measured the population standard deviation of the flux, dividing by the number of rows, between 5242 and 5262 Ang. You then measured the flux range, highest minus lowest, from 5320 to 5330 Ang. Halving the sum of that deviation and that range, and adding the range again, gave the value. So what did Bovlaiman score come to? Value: 5.2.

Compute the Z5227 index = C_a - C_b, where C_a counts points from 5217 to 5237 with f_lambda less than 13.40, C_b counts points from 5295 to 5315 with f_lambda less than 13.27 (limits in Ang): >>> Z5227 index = 3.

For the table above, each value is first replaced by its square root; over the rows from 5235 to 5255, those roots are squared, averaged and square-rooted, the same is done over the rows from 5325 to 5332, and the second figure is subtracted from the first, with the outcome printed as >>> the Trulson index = 0.21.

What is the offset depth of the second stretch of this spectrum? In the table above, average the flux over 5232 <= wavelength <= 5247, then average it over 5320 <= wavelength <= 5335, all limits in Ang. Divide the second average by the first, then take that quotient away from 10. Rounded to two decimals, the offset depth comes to 9.05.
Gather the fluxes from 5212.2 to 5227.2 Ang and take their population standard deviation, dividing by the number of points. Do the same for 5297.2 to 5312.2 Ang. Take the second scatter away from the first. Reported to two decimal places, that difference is 0.28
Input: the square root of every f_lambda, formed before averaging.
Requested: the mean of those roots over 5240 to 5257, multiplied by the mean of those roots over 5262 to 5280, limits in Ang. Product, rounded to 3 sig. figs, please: 12.6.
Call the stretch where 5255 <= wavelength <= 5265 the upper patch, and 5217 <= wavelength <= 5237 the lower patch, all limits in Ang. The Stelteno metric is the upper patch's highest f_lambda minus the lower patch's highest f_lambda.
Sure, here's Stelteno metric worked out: 0.4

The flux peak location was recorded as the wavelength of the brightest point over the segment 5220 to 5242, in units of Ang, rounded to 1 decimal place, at 5238.5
